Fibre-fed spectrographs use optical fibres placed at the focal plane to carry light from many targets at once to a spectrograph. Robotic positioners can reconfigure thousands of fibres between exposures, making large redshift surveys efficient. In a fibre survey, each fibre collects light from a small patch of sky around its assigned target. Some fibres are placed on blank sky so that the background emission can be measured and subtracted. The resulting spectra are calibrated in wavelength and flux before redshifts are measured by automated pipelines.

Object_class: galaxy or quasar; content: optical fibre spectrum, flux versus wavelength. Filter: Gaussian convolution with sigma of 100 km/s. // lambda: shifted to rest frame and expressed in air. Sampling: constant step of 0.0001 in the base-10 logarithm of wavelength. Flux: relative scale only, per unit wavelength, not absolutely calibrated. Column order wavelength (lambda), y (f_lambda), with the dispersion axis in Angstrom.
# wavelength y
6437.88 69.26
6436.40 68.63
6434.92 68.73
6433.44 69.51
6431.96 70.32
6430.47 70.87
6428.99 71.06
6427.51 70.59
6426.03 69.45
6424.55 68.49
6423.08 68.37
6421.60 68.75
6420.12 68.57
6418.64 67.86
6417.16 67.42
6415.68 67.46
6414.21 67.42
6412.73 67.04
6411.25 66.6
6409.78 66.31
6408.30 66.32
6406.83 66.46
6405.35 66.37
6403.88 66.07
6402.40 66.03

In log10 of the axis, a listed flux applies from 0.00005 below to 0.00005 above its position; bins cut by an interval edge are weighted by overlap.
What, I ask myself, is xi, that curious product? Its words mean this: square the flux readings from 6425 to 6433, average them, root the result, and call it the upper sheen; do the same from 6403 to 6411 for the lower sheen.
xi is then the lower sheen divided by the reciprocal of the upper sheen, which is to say 4672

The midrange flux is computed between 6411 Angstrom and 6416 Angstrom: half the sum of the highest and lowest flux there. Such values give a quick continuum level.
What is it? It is 67.0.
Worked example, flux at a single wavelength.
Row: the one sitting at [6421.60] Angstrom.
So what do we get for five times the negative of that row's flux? -344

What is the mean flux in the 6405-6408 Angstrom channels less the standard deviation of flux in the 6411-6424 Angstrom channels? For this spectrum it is 65.7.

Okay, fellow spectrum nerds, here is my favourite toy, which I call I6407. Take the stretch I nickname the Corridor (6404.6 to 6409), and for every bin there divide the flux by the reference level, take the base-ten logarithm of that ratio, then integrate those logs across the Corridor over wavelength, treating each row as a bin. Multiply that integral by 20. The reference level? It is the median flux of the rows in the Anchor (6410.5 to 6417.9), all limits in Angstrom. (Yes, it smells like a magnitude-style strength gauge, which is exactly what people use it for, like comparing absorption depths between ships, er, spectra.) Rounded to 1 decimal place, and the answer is -0.6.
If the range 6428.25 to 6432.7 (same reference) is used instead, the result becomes 1.9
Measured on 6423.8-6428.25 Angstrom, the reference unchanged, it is 1.2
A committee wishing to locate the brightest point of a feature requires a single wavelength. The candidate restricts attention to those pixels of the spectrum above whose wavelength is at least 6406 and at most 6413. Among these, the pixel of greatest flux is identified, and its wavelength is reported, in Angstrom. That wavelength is 6412.73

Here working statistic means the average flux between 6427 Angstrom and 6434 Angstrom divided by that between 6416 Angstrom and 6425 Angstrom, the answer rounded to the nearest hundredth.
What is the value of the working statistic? 1.03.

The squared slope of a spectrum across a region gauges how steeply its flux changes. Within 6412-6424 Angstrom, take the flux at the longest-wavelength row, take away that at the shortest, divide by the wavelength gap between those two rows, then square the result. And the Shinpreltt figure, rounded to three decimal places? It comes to 0.017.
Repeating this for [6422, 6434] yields 0.012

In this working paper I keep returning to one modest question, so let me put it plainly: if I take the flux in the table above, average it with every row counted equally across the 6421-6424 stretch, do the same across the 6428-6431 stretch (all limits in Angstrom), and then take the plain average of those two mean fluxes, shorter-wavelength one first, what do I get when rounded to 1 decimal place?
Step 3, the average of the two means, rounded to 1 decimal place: 69.8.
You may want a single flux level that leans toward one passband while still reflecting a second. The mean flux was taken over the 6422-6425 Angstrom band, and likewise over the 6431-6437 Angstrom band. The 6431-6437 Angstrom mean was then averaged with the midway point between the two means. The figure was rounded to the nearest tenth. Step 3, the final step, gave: 69.1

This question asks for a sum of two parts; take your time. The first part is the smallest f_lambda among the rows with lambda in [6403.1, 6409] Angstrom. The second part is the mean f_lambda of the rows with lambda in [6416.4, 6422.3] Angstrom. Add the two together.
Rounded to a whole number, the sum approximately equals 134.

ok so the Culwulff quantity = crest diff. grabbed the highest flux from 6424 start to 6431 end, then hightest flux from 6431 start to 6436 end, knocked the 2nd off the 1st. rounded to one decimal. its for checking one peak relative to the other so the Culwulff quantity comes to 0.7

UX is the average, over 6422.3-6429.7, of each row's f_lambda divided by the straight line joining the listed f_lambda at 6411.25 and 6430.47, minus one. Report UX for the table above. -0.004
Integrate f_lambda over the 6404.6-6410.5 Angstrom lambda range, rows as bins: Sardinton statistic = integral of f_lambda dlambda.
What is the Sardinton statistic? 392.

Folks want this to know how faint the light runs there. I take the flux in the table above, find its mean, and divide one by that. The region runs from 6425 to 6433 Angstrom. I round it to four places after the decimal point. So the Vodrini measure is 0.0142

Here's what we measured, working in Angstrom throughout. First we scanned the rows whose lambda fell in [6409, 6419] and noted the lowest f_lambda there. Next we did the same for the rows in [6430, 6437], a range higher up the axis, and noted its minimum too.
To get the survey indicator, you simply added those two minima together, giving 135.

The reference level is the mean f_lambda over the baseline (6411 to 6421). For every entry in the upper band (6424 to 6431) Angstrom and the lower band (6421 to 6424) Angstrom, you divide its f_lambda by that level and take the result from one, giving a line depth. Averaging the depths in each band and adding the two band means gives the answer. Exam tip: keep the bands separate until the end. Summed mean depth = -0.055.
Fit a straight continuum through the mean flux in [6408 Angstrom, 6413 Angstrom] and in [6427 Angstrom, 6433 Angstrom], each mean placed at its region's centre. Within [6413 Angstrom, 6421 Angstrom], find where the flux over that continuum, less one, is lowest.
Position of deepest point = 6417.16 Angstrom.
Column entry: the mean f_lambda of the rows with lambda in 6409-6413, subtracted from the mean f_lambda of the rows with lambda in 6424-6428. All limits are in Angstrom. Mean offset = 2.9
